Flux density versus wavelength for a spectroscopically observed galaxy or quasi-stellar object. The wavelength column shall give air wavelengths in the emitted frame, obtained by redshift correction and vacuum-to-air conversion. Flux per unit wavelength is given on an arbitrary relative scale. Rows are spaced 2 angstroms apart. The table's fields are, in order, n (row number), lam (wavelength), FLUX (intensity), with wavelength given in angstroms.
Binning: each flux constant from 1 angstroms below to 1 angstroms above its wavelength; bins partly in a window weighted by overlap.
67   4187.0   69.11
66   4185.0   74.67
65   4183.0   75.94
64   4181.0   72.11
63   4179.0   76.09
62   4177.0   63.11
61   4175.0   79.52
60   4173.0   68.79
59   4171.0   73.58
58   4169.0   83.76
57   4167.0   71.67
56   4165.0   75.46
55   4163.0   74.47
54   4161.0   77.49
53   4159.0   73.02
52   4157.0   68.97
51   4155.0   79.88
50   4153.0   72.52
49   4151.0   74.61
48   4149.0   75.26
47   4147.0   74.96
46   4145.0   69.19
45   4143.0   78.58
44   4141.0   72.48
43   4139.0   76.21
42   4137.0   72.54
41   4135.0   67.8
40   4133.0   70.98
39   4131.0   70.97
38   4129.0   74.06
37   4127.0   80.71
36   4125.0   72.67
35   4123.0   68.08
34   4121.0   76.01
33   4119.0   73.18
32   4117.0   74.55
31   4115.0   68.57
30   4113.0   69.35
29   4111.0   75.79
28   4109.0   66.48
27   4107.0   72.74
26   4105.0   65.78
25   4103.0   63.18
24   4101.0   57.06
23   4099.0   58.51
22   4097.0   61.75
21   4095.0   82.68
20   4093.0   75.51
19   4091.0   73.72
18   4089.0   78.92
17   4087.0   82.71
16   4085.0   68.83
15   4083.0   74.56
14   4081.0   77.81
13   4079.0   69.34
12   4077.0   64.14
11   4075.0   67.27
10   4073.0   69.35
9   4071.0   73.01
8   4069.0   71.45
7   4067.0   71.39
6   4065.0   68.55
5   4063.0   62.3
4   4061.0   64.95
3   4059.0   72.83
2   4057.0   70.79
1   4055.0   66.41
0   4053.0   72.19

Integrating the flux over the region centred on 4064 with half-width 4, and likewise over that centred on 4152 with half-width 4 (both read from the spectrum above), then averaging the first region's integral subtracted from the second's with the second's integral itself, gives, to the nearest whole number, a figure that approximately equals 337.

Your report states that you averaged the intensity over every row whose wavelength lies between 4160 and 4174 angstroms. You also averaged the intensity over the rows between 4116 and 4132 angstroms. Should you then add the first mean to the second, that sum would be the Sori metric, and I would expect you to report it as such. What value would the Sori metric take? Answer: 149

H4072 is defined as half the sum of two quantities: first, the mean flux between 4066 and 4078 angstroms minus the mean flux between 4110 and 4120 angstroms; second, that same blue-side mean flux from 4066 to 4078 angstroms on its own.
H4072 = 33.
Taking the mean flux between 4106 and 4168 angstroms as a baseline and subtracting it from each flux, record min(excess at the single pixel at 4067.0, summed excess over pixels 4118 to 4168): -1.8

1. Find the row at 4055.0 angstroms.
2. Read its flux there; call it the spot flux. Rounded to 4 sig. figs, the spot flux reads 66.41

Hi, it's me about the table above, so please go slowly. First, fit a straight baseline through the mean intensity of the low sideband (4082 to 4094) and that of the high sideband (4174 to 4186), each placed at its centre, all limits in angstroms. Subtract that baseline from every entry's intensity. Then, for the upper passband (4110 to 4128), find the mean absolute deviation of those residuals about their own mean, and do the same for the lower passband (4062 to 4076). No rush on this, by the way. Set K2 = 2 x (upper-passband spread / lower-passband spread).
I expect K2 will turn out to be 2.4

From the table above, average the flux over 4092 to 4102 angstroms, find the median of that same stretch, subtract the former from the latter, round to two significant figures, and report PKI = -5.4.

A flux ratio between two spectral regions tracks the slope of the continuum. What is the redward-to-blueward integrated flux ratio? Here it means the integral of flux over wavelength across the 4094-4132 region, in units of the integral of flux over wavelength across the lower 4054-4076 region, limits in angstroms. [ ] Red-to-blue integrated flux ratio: 1.8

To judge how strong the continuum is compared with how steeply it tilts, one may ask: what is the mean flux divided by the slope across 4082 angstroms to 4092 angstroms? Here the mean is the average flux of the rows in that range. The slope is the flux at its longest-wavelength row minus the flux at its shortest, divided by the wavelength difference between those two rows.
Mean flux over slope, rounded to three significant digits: -721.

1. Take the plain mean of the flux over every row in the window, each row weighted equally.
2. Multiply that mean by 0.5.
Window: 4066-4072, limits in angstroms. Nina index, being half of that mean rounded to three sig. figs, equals 36.0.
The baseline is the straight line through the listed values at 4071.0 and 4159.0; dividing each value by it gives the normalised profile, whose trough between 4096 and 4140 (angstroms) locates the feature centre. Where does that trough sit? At 4101.0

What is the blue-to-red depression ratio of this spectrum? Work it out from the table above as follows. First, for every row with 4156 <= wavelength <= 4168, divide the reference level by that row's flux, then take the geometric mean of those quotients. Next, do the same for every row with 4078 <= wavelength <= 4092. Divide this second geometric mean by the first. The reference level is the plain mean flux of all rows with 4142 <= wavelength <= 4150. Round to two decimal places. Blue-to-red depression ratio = 0.98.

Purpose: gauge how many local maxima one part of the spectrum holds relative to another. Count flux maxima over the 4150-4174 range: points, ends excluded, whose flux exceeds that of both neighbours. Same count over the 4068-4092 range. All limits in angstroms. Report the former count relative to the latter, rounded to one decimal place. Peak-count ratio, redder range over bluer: 1.3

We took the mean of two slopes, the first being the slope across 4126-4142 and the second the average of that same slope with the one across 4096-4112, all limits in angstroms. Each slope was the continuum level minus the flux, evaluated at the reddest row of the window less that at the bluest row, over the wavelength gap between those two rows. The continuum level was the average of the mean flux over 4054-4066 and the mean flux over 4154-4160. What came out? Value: 0.19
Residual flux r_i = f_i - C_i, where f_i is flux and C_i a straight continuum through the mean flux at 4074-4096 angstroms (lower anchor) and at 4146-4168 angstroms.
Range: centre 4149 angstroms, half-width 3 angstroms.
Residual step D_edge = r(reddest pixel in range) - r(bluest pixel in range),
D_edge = 0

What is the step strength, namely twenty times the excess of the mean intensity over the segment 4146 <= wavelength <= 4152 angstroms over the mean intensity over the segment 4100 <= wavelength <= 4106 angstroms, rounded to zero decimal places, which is 259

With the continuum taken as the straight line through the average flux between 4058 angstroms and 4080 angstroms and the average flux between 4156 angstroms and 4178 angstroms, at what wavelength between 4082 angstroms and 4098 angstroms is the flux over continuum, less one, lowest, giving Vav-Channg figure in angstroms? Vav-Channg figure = 4097.0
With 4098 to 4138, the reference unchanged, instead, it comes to 4101.0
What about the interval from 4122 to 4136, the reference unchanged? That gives 4135.0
